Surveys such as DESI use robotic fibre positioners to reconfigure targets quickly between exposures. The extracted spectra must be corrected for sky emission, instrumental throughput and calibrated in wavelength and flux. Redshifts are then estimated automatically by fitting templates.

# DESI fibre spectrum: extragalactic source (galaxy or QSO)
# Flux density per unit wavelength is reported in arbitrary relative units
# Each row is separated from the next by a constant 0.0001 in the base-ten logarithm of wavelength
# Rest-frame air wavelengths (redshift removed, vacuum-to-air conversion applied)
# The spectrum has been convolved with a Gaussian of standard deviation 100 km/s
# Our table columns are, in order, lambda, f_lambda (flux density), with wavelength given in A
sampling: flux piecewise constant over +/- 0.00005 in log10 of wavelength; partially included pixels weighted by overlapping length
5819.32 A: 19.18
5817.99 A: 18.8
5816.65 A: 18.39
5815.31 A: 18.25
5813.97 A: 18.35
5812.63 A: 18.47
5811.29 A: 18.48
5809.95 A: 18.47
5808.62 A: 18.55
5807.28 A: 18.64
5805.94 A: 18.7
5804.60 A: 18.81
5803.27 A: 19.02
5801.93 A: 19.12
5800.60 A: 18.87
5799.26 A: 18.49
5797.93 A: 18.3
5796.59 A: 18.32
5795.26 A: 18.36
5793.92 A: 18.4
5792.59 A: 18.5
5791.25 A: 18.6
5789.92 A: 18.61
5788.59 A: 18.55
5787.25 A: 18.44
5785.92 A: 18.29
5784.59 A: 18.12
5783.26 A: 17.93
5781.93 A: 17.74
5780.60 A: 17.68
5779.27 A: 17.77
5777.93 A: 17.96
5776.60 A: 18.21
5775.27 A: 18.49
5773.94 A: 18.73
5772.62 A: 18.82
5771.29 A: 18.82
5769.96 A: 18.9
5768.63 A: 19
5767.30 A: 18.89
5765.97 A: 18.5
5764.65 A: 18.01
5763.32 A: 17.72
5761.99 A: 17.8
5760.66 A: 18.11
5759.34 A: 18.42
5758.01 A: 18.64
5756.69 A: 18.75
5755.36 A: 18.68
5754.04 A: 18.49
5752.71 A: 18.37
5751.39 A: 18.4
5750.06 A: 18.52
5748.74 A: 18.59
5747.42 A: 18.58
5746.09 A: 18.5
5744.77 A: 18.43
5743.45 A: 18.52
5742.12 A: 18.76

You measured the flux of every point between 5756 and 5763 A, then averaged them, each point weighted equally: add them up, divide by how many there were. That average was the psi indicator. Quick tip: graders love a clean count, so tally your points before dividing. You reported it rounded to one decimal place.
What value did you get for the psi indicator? 18.3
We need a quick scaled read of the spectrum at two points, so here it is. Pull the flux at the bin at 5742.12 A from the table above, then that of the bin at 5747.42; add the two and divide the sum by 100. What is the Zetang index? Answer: 0.373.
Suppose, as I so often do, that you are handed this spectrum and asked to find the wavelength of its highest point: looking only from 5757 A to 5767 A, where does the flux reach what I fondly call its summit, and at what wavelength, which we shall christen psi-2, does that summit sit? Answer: 5758.01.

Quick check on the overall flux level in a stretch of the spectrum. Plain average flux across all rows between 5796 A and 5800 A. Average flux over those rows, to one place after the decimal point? 18.4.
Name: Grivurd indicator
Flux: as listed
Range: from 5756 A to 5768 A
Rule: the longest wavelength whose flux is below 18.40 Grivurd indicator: 5764.65 A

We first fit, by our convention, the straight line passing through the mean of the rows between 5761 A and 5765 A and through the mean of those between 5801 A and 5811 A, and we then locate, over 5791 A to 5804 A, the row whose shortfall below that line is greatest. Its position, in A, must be 5797.93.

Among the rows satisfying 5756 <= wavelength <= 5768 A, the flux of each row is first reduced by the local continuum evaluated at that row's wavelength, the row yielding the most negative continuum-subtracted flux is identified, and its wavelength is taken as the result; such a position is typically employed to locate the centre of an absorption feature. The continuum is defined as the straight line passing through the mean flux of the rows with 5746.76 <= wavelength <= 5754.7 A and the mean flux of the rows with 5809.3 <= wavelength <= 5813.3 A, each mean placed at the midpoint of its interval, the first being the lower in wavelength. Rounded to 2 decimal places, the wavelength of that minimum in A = 5763.32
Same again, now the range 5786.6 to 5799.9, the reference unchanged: 5797.93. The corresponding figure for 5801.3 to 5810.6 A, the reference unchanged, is 5809.95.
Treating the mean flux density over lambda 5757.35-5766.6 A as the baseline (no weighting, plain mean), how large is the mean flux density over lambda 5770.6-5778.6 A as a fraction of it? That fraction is 1.02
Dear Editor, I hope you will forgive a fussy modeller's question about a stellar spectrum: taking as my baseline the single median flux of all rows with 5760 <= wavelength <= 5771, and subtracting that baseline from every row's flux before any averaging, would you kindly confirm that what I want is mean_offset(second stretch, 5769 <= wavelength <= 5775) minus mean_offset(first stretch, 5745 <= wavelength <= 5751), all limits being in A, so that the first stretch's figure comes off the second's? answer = 0.27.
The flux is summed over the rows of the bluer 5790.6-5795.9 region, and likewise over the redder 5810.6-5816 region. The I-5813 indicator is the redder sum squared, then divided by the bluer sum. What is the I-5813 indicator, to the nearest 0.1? 73.2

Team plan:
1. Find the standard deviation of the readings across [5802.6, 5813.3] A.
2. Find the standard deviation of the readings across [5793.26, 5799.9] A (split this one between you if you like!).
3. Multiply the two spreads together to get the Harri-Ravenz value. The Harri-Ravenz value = 0.01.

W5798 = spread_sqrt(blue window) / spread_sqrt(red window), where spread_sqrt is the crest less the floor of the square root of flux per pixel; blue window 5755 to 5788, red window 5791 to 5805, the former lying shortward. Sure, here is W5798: 1.6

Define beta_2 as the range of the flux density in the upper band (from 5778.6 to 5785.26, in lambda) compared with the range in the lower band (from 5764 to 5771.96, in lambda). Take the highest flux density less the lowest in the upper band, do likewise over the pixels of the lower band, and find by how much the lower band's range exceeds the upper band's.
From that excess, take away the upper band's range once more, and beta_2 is 0.11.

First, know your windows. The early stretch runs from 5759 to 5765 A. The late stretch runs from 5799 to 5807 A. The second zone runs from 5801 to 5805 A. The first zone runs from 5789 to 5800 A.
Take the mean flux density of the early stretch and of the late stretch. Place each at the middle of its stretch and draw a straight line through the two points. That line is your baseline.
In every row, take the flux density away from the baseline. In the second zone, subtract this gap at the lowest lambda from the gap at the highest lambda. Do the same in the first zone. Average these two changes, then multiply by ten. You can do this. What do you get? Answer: 3.4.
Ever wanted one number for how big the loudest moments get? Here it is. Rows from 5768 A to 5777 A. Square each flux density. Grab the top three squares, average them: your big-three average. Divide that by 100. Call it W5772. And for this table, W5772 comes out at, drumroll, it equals 3.57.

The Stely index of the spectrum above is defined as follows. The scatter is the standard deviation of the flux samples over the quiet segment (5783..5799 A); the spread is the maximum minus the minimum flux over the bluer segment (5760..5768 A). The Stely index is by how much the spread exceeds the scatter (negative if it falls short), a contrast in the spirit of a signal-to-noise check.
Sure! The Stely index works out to 1.0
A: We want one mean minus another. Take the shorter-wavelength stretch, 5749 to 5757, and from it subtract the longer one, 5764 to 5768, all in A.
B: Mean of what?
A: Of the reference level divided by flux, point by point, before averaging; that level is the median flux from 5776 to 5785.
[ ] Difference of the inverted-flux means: -0.004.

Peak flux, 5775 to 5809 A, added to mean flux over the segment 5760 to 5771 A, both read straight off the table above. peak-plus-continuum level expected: 37.5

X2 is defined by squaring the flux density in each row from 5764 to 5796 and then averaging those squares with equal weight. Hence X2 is 338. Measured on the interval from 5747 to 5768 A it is 339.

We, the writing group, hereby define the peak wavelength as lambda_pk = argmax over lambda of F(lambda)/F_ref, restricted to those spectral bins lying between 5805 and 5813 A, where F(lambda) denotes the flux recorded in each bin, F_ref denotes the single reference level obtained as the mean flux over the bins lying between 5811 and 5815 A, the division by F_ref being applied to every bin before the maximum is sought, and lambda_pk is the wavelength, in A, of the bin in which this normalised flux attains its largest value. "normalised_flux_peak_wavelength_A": 5805.94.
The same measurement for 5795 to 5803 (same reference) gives 5801.93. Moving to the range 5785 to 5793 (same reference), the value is 5789.92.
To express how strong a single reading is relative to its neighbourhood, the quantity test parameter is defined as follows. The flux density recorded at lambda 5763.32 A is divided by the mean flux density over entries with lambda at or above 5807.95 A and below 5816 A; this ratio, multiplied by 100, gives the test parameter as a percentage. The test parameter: 96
